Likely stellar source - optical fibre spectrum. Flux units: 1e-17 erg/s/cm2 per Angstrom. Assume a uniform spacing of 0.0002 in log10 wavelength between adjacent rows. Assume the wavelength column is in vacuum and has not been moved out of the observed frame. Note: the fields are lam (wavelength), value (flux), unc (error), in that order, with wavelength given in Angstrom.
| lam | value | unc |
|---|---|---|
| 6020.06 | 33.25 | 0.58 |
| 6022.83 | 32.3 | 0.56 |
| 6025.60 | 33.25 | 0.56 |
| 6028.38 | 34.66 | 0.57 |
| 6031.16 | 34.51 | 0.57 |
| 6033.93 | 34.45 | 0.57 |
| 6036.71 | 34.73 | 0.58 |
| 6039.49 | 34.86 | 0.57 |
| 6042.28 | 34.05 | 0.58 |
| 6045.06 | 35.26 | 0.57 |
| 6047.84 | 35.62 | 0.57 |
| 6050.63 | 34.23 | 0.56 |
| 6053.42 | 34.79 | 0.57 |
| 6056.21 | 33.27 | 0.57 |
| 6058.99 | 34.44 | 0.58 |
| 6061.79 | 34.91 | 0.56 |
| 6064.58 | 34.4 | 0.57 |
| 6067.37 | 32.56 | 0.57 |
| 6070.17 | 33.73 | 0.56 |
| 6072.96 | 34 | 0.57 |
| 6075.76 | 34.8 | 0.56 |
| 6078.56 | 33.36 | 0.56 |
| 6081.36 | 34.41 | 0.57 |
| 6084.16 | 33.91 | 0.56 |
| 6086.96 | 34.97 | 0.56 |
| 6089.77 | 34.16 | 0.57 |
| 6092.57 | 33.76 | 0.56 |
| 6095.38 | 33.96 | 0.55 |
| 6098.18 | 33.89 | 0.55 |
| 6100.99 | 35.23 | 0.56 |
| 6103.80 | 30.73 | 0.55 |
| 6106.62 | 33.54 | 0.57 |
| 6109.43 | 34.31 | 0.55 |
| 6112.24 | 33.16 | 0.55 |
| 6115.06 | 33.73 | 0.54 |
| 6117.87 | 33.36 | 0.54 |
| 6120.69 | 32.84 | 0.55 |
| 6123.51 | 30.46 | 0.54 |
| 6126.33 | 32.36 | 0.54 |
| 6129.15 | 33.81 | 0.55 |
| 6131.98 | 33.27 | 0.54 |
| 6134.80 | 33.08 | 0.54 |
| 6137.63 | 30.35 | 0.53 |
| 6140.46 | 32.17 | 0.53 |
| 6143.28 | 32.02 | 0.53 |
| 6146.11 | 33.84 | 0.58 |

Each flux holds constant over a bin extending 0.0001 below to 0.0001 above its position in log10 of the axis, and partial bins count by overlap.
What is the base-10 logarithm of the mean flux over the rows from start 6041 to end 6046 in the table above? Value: 1.54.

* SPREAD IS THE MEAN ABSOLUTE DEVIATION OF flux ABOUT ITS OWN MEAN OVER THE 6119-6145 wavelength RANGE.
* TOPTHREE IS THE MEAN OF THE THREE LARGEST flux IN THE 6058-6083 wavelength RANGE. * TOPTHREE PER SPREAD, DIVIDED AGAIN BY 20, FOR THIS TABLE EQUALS 1.9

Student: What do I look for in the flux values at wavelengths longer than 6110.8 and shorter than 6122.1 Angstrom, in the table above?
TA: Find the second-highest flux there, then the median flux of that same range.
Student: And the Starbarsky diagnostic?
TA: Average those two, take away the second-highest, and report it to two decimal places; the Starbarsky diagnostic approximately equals -0.05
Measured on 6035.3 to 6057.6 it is -0.25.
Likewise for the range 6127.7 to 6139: -0.05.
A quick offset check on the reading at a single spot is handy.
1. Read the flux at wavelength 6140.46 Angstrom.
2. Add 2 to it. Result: 34.2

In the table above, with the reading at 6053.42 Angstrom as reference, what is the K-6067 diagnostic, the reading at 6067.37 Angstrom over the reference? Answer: 0.94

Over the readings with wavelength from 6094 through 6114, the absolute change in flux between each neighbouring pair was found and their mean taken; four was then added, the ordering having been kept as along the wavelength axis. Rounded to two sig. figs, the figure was 5.8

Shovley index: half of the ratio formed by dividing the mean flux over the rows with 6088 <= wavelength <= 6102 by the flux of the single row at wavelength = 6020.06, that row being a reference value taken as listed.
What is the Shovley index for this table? 0.514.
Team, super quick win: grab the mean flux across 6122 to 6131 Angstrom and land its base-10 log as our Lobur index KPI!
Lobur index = 1.51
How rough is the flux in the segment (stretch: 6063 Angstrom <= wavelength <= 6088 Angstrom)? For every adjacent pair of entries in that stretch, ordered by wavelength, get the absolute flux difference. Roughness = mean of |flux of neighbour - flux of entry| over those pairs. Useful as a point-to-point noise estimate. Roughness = 1.0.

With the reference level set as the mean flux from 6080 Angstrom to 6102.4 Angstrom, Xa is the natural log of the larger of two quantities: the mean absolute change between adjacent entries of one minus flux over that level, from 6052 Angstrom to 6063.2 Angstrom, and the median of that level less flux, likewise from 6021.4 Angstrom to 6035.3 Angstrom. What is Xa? -3.5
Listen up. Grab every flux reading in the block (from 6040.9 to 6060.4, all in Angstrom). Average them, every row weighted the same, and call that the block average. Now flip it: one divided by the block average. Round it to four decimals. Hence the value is 0.0290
